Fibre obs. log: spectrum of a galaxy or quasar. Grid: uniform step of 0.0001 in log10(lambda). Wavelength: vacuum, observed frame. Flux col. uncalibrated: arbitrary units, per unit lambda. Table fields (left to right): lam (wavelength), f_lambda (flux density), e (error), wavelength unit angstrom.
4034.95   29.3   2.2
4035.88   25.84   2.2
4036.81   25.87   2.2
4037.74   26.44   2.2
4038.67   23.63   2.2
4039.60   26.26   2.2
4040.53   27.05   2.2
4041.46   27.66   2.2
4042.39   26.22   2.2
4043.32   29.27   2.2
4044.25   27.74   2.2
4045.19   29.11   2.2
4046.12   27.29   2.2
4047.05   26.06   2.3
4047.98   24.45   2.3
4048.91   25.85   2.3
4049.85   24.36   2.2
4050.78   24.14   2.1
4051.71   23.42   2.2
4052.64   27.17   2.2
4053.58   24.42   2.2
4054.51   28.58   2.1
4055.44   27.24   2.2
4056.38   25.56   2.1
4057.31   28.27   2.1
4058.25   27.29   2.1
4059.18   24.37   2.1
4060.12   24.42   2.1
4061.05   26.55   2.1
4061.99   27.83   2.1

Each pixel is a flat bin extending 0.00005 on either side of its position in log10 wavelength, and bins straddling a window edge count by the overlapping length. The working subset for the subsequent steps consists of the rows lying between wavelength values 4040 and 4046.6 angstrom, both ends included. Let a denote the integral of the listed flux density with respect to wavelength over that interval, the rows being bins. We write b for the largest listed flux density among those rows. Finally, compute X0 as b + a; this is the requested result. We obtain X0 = 212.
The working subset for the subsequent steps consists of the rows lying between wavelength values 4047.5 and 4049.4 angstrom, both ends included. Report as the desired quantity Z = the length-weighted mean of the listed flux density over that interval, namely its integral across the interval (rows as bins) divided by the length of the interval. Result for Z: 25.1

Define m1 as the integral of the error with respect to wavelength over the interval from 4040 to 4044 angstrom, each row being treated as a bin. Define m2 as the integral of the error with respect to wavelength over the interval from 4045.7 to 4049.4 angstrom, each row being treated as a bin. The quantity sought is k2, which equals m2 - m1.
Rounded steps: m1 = 8.8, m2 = 8.42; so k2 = -0.39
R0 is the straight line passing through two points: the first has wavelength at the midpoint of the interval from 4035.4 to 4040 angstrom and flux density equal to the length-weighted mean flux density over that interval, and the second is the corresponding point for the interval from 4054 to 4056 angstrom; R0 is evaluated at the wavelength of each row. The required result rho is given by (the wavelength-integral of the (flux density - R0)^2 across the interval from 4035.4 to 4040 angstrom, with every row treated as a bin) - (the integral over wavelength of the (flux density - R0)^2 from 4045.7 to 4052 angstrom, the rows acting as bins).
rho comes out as -29.5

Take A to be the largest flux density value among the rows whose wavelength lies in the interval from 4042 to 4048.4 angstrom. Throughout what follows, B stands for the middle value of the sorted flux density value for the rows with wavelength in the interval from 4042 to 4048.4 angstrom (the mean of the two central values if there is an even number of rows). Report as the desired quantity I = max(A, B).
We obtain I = 29.3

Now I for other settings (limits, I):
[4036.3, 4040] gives 26.4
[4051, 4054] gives 27.2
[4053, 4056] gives 28.6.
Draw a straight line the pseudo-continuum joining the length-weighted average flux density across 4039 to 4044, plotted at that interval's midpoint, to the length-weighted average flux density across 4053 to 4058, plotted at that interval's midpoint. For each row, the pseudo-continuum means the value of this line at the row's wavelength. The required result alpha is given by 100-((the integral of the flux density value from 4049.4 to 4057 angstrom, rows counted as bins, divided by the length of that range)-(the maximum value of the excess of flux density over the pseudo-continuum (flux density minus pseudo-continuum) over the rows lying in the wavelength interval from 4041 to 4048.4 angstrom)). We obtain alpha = 76.4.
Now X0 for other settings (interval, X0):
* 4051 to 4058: 213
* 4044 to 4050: 188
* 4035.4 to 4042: 200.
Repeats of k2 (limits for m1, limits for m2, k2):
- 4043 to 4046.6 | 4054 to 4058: 0.58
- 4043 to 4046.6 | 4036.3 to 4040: 0.23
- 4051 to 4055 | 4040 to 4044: 0.11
